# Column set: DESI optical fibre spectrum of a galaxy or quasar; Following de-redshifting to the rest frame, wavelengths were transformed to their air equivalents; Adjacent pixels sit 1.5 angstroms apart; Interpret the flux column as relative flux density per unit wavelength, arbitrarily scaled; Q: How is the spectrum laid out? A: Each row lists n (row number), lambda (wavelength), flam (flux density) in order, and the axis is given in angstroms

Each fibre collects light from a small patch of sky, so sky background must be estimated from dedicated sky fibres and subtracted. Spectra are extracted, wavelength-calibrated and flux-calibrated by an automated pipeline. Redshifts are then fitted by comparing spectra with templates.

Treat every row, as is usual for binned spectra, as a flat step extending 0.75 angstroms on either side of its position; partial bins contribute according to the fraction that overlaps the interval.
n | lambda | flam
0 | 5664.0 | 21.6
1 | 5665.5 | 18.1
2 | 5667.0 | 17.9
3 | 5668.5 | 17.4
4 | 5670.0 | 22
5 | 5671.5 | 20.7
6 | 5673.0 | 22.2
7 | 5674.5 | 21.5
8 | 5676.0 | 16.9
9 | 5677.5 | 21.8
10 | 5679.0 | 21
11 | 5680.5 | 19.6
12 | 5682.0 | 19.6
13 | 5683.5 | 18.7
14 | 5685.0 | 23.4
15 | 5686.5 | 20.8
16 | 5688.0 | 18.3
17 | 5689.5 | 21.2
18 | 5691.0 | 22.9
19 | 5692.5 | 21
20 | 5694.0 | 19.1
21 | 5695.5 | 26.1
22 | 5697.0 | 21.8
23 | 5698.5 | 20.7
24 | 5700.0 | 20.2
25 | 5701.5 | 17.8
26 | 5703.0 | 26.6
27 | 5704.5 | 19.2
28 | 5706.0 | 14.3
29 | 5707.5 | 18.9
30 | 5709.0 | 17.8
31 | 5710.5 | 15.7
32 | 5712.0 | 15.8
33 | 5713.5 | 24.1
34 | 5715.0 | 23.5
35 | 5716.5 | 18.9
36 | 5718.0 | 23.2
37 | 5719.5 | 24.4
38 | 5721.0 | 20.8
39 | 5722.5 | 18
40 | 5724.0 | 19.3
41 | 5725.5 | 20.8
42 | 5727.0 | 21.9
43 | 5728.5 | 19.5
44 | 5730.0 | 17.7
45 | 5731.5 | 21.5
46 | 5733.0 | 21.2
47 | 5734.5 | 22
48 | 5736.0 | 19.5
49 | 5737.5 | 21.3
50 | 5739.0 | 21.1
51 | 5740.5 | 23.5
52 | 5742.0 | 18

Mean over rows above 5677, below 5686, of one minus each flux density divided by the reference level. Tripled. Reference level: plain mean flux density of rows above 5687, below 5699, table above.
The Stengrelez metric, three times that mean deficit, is 0.10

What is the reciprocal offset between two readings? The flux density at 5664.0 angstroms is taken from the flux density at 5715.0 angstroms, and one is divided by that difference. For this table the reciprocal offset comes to 0.53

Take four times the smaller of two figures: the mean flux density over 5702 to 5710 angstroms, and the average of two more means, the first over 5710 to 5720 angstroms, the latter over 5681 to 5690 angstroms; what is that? 77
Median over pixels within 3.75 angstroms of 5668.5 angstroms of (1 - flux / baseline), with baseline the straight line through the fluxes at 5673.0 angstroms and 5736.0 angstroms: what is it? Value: 0.20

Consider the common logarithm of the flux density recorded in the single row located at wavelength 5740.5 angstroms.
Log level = 1.37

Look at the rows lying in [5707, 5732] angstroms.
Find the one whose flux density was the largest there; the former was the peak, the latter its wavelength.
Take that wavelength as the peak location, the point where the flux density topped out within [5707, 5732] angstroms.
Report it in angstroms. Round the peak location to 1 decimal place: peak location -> 5719.5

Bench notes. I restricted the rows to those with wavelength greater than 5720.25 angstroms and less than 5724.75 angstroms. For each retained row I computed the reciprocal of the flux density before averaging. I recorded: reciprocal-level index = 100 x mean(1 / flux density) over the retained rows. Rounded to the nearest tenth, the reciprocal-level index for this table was 5.2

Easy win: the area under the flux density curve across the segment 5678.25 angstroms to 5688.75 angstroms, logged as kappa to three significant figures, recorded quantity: 212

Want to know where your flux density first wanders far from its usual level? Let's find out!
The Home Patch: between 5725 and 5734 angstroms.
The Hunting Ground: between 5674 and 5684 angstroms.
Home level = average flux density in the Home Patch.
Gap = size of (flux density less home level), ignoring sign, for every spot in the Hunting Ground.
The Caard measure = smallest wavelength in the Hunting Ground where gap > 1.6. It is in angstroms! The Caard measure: 5676.0 angstroms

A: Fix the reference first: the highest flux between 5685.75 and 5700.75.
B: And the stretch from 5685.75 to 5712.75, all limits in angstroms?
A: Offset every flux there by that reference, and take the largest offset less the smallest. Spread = 12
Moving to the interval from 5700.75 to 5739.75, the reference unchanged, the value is 12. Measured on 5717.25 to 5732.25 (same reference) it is 7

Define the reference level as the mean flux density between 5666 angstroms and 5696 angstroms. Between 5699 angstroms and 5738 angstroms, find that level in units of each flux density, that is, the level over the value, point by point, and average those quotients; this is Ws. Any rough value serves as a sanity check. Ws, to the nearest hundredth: 1.04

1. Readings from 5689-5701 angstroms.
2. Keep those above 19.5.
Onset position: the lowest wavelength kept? 5689.5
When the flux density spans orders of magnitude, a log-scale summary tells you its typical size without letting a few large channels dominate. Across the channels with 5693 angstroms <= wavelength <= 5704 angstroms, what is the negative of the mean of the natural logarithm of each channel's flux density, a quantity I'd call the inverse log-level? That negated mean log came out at -3.07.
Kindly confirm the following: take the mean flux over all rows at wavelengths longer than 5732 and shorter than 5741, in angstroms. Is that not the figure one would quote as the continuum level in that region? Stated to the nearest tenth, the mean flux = 21.4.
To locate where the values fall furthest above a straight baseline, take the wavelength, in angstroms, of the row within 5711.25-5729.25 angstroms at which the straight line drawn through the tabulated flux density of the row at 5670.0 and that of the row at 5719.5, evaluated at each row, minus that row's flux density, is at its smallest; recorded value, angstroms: 5719.5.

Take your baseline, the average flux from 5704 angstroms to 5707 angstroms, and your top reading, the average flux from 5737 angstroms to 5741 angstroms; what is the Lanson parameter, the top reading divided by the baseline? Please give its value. 1.31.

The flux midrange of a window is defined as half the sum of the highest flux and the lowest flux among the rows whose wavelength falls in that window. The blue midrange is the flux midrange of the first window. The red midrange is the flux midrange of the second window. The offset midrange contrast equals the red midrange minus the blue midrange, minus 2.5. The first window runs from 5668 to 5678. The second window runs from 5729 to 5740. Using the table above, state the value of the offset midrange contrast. -2.2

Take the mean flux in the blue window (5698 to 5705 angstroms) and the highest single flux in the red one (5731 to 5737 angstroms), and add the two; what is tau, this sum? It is 43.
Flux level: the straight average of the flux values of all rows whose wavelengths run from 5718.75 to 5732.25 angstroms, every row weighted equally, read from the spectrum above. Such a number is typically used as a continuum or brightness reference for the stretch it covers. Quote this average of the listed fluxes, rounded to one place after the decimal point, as 20.4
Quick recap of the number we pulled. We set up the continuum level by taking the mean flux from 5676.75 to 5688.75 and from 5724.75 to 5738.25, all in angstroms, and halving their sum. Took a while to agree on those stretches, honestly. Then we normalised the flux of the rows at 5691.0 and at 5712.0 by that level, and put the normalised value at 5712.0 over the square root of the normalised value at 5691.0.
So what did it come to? 0.73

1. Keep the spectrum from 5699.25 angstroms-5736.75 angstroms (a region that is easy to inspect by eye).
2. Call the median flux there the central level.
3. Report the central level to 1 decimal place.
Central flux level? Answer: 19.5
